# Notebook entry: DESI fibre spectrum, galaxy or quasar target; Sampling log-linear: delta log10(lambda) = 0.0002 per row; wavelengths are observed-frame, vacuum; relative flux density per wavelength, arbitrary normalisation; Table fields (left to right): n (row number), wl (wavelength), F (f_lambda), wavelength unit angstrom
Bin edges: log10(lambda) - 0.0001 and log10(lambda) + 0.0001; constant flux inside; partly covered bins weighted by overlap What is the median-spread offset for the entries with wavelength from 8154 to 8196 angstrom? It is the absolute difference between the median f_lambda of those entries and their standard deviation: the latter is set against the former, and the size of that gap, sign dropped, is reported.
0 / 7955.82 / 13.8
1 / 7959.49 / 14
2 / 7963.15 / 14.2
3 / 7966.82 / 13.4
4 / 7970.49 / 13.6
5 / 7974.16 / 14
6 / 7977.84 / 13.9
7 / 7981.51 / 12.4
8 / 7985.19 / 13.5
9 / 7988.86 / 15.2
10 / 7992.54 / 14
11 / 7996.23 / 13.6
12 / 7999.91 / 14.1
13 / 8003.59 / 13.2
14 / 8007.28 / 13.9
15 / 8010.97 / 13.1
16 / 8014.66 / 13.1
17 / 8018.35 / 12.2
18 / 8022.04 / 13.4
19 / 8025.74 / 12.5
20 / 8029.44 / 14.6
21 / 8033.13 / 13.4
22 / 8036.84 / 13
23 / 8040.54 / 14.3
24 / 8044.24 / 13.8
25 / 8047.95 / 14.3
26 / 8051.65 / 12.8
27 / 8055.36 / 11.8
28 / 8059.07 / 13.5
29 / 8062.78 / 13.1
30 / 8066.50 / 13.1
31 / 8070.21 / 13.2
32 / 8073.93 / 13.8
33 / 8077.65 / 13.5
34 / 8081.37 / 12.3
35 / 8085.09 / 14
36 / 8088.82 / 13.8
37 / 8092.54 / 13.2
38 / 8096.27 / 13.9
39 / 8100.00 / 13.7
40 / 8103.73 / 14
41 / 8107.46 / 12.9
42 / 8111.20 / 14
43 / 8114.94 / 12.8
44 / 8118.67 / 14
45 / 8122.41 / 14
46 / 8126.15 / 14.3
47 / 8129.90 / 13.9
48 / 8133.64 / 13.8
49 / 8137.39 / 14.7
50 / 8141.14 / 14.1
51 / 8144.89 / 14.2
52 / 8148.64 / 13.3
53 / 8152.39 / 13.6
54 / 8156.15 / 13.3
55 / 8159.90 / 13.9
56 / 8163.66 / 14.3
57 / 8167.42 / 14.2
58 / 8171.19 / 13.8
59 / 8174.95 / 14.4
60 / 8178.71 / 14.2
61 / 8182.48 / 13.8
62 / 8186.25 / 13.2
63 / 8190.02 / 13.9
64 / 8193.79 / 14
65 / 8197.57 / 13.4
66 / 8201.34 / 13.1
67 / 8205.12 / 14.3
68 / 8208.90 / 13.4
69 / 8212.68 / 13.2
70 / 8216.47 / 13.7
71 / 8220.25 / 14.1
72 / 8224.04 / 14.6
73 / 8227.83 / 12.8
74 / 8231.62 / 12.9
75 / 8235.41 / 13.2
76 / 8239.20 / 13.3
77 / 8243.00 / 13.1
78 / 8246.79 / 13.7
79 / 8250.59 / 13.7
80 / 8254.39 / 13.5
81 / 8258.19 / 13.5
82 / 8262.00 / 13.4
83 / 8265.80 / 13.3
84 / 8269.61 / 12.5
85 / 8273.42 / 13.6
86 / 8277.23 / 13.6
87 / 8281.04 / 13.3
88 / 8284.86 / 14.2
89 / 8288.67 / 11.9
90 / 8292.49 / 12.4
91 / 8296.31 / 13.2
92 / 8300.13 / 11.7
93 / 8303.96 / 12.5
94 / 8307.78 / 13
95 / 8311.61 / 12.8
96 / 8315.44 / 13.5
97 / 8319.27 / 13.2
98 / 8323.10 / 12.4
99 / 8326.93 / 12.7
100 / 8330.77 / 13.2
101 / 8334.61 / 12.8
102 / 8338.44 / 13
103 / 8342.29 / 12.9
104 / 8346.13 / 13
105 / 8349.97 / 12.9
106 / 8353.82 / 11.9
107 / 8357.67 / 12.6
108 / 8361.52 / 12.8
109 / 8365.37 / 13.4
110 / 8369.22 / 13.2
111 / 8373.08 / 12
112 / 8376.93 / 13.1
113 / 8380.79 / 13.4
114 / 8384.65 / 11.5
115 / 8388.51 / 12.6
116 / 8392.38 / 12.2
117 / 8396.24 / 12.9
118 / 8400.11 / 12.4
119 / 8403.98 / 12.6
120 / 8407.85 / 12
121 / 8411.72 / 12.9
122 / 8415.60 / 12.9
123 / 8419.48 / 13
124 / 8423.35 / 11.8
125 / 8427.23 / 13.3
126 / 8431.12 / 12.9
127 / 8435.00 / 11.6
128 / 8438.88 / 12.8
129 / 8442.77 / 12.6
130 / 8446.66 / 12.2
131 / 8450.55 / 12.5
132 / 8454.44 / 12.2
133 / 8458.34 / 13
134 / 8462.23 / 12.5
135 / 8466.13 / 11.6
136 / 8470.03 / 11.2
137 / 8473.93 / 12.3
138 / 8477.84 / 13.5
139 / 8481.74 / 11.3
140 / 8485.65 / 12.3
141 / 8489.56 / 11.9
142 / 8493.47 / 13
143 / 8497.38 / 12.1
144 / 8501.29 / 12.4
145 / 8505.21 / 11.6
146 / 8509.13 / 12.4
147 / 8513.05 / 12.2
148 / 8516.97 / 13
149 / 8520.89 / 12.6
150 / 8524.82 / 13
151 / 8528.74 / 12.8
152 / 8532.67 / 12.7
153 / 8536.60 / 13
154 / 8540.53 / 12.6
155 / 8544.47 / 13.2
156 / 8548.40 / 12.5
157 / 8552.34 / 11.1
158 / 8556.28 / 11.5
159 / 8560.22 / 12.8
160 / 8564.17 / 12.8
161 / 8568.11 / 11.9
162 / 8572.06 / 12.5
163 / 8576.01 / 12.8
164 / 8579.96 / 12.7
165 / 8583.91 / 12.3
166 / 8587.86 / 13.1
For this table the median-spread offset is 13.5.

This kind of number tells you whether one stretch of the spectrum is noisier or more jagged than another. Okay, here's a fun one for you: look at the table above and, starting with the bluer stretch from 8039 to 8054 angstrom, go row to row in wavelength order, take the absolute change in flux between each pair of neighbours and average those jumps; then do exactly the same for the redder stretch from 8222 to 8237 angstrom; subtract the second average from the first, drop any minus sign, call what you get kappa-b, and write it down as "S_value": 0.10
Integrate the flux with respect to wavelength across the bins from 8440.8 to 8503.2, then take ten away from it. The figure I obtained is 757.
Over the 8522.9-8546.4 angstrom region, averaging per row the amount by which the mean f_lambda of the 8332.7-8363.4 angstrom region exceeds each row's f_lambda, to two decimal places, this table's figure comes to -0.15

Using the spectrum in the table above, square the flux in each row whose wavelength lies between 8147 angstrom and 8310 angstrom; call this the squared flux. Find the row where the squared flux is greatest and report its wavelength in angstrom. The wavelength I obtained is 8224.04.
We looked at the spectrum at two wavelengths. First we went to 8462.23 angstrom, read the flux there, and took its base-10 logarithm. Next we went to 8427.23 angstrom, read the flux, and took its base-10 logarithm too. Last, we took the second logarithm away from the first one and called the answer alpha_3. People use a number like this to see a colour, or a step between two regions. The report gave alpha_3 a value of -0.03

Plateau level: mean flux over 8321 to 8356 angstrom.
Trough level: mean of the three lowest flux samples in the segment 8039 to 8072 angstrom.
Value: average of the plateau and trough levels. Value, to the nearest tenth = 12.7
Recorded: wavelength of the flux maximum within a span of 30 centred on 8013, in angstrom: 7999.91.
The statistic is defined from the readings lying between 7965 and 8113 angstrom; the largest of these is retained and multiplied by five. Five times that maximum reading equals 76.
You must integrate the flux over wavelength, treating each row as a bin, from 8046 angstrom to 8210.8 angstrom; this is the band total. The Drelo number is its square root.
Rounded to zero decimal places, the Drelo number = 47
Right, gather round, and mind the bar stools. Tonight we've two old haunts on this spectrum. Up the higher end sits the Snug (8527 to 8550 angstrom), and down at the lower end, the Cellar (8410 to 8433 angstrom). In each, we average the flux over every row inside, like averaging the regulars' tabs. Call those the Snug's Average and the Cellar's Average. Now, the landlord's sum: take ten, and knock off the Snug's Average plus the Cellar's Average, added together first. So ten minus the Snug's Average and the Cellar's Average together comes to -15.6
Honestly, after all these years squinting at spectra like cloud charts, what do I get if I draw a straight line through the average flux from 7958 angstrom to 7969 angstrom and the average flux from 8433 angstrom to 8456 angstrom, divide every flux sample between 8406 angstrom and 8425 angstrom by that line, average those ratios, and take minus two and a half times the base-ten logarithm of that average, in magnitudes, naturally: -0.010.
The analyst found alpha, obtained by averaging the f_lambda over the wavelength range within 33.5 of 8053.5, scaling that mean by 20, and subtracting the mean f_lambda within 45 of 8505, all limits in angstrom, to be 255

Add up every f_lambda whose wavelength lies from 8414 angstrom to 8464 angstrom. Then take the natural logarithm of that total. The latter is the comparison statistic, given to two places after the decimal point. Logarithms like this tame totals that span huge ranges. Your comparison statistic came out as 5.10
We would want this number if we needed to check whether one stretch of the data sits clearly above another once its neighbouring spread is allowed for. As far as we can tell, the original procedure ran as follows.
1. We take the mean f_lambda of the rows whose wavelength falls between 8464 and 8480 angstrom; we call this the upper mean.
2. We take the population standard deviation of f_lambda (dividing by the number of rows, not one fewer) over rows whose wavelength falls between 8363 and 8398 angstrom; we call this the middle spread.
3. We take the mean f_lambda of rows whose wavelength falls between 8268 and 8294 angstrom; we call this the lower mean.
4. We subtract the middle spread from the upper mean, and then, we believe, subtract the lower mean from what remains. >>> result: -1.6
